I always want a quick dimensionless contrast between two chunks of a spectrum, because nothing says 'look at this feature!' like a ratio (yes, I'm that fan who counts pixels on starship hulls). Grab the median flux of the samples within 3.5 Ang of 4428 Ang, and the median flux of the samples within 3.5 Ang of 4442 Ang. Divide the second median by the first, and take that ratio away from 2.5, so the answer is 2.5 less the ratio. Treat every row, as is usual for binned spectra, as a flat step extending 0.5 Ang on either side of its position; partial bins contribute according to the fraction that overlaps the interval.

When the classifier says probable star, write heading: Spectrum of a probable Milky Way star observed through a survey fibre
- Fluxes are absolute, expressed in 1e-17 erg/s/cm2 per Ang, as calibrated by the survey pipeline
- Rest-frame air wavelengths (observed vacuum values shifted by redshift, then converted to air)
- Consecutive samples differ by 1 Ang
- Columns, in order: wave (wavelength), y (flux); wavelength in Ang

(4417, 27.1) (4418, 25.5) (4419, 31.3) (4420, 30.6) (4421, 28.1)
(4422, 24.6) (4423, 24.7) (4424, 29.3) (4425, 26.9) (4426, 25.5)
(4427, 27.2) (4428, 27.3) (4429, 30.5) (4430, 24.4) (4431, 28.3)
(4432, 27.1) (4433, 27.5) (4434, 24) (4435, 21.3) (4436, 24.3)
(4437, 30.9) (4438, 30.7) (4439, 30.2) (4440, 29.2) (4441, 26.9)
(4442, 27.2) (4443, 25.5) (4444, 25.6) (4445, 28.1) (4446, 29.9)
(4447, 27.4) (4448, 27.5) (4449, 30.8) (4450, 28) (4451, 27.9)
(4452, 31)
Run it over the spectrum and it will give 1.50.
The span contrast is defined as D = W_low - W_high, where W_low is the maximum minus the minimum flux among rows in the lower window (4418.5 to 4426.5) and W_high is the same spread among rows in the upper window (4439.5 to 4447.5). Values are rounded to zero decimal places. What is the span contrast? 2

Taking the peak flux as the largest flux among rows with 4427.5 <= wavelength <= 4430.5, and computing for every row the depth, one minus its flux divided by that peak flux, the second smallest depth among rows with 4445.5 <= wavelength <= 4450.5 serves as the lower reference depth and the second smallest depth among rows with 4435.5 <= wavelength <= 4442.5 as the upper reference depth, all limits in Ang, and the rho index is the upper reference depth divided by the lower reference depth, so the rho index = 0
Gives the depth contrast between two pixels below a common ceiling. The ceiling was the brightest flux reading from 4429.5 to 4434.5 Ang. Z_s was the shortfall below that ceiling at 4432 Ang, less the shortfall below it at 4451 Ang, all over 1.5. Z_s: 0.5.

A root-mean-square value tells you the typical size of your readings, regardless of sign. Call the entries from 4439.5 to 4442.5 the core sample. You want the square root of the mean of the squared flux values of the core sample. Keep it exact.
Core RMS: 27.8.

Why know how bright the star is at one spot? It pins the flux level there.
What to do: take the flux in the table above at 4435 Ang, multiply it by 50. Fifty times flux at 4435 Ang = 1065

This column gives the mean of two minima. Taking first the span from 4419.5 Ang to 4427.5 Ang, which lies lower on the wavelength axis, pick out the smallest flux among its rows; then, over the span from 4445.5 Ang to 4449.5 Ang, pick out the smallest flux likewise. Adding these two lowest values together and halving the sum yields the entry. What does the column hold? 26.0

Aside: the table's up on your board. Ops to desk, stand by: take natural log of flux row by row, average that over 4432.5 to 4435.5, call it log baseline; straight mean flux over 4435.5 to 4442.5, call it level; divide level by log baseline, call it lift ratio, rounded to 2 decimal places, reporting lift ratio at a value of 8.95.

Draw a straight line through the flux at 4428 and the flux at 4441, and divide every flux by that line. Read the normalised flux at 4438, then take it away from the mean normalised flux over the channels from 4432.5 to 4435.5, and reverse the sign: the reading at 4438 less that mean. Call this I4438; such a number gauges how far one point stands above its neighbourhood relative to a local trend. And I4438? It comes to 0.24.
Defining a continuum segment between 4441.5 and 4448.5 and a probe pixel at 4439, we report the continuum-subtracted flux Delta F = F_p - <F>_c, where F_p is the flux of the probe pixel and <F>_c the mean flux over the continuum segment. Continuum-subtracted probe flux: 2.9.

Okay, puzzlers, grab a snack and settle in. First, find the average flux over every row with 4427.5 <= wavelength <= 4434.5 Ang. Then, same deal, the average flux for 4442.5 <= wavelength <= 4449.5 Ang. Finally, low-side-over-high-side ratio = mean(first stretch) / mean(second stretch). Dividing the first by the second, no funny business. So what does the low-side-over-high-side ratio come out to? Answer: 0.97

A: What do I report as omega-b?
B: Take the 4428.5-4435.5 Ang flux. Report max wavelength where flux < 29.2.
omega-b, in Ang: 4435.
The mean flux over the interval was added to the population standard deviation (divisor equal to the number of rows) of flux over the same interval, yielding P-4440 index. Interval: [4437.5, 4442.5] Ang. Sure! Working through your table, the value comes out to 30.4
